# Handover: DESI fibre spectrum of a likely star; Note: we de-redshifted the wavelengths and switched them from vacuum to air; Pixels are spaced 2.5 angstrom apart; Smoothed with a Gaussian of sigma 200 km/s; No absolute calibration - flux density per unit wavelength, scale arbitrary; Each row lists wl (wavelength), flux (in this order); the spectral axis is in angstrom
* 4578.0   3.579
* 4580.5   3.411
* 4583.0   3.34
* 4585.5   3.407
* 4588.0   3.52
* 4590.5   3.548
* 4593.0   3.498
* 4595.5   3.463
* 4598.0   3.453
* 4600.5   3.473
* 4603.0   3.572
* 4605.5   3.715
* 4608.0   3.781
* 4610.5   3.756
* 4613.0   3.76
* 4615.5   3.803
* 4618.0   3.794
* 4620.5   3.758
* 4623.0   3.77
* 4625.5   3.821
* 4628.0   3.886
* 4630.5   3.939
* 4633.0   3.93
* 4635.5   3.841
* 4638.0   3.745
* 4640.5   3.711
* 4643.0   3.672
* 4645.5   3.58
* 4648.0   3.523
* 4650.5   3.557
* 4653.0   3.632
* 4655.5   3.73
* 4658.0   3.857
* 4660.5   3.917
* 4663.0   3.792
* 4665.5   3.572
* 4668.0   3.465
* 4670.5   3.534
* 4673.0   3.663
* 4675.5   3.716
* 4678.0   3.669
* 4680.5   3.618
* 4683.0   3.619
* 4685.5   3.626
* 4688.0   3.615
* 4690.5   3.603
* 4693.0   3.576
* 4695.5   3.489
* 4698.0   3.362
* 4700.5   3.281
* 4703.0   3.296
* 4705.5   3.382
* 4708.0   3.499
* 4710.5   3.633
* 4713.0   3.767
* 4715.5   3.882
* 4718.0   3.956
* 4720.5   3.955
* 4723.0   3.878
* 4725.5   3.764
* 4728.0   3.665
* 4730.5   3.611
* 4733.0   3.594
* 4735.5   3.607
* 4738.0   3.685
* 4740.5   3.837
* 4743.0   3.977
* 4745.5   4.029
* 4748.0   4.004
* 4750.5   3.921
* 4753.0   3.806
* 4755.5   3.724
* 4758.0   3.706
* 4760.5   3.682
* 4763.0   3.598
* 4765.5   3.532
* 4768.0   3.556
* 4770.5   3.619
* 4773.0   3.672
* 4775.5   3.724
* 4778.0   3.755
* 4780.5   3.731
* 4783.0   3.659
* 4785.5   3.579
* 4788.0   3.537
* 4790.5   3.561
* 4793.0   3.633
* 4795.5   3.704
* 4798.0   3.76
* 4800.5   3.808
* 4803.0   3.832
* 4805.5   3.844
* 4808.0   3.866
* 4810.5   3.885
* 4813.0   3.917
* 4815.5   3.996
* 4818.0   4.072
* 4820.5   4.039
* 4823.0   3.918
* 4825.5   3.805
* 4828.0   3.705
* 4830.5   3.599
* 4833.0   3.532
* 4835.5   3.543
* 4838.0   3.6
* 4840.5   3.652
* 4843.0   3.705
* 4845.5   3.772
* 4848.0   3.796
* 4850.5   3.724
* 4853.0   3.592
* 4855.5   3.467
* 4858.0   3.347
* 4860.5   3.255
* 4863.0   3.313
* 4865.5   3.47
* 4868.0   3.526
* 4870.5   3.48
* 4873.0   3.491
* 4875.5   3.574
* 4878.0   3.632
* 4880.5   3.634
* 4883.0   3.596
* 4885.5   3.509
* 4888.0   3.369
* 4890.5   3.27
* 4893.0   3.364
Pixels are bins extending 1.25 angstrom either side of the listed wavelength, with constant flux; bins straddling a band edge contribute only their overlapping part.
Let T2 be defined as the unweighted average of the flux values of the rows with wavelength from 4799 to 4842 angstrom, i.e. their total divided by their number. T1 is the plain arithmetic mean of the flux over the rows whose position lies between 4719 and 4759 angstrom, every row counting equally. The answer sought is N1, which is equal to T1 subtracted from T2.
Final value 0.00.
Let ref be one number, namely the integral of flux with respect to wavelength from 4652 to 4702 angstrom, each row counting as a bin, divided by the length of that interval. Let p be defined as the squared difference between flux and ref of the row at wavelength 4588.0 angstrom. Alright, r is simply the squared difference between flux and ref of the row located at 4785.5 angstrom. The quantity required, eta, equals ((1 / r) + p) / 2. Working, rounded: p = 0.009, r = 0.001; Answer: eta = 383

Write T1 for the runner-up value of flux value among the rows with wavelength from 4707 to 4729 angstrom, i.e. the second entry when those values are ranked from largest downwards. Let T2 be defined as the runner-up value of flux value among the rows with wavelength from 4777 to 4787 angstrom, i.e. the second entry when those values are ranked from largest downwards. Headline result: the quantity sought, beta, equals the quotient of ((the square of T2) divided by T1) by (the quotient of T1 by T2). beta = 3.3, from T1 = 3.955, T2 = 3.731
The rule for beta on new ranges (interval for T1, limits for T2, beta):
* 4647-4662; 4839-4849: 3.6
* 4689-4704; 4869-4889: 3.7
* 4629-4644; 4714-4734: 4.0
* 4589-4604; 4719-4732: 4.6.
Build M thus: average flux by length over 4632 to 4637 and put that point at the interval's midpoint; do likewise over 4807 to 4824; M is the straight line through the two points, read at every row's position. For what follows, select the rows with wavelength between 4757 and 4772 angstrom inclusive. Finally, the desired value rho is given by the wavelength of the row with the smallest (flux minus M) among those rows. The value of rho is 4765.5 angstrom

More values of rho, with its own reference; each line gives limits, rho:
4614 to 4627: 4620.5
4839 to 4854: 4853.0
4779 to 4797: 4788.0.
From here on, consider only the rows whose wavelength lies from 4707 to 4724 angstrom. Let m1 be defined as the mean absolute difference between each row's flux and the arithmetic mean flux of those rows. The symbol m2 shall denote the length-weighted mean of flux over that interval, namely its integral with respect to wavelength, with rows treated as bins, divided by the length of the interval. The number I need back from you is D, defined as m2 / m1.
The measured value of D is 27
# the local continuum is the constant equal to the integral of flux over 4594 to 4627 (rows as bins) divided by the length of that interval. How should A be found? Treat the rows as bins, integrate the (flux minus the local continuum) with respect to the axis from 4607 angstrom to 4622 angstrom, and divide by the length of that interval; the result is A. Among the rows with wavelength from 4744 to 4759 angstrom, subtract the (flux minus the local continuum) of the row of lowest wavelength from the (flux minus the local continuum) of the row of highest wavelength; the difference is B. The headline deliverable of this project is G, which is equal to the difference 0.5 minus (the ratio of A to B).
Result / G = 0.8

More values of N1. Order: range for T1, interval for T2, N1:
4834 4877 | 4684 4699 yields 0.00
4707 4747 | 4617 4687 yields -0.06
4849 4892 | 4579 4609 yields 0.03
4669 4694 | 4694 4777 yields 0.06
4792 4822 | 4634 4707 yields -0.25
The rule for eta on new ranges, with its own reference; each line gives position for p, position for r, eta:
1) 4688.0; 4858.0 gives 7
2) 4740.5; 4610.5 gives 25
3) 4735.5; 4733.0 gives 1121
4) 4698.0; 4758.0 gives 61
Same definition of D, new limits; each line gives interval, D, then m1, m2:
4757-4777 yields 61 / 0.06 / 3.64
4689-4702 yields 31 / 0.11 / 3.46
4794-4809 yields 81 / 0.05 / 3.80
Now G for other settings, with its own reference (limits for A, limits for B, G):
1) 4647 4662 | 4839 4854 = 0.8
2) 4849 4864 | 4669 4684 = 3.2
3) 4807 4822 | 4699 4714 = -0.1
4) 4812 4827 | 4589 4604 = -10.7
